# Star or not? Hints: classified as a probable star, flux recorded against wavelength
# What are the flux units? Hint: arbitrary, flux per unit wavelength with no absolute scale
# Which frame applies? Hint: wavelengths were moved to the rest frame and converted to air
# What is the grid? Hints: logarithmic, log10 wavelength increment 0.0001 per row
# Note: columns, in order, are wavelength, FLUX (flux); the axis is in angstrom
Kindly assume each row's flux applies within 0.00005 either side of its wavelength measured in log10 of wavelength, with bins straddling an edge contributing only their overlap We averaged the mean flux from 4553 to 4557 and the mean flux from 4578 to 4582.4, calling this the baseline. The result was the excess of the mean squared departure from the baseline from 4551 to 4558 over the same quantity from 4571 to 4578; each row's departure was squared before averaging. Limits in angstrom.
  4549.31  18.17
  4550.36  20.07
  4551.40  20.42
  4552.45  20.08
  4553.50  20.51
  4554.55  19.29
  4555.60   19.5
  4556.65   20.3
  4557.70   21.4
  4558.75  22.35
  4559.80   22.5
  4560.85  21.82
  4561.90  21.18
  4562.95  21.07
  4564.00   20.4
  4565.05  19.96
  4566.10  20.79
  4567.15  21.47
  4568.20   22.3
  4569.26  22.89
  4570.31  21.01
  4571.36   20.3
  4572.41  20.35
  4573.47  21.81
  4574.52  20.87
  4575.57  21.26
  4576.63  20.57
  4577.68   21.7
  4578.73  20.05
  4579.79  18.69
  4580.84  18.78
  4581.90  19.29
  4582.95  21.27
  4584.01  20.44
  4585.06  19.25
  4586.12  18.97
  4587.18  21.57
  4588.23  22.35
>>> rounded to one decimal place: -1.5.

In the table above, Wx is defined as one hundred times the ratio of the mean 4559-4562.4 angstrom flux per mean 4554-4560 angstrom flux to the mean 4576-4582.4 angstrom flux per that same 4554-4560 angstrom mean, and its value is 110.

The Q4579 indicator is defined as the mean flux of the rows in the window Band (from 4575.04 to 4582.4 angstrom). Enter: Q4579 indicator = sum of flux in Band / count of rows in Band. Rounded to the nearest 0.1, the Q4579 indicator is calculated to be 20.0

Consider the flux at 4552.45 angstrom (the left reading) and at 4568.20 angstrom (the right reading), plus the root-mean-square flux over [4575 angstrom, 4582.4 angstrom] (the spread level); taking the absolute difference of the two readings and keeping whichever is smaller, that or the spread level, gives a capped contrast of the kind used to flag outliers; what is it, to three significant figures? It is 2.22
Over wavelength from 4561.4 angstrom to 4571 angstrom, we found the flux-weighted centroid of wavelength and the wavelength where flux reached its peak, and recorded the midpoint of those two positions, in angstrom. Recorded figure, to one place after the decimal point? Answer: 4567.7 angstrom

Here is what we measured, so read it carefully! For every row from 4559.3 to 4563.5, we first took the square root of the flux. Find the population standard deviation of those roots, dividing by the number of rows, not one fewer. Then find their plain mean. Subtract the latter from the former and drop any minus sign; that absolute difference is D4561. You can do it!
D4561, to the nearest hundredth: 4.59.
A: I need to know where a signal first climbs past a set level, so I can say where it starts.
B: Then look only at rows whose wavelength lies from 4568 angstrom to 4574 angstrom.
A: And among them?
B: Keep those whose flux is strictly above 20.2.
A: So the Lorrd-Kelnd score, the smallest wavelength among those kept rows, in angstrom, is 4568.20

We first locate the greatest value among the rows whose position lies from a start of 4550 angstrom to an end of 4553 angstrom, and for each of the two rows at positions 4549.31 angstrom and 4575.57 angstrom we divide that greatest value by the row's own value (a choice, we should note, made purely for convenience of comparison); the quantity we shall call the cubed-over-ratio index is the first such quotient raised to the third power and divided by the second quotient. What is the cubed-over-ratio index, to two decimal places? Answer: 1.48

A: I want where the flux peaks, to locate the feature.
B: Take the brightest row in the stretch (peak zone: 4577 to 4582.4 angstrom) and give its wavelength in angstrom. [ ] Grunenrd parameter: 4577.68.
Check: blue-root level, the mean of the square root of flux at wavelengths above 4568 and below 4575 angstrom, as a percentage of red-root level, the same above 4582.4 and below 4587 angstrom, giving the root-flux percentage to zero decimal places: 103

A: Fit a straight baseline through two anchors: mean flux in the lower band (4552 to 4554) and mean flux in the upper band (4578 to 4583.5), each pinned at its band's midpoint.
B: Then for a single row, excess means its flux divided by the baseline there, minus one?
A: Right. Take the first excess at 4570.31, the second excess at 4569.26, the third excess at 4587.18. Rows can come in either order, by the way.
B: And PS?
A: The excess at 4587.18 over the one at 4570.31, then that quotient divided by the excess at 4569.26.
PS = 13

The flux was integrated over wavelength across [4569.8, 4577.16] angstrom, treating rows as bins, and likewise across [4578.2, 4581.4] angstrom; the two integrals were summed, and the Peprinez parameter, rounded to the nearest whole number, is 215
